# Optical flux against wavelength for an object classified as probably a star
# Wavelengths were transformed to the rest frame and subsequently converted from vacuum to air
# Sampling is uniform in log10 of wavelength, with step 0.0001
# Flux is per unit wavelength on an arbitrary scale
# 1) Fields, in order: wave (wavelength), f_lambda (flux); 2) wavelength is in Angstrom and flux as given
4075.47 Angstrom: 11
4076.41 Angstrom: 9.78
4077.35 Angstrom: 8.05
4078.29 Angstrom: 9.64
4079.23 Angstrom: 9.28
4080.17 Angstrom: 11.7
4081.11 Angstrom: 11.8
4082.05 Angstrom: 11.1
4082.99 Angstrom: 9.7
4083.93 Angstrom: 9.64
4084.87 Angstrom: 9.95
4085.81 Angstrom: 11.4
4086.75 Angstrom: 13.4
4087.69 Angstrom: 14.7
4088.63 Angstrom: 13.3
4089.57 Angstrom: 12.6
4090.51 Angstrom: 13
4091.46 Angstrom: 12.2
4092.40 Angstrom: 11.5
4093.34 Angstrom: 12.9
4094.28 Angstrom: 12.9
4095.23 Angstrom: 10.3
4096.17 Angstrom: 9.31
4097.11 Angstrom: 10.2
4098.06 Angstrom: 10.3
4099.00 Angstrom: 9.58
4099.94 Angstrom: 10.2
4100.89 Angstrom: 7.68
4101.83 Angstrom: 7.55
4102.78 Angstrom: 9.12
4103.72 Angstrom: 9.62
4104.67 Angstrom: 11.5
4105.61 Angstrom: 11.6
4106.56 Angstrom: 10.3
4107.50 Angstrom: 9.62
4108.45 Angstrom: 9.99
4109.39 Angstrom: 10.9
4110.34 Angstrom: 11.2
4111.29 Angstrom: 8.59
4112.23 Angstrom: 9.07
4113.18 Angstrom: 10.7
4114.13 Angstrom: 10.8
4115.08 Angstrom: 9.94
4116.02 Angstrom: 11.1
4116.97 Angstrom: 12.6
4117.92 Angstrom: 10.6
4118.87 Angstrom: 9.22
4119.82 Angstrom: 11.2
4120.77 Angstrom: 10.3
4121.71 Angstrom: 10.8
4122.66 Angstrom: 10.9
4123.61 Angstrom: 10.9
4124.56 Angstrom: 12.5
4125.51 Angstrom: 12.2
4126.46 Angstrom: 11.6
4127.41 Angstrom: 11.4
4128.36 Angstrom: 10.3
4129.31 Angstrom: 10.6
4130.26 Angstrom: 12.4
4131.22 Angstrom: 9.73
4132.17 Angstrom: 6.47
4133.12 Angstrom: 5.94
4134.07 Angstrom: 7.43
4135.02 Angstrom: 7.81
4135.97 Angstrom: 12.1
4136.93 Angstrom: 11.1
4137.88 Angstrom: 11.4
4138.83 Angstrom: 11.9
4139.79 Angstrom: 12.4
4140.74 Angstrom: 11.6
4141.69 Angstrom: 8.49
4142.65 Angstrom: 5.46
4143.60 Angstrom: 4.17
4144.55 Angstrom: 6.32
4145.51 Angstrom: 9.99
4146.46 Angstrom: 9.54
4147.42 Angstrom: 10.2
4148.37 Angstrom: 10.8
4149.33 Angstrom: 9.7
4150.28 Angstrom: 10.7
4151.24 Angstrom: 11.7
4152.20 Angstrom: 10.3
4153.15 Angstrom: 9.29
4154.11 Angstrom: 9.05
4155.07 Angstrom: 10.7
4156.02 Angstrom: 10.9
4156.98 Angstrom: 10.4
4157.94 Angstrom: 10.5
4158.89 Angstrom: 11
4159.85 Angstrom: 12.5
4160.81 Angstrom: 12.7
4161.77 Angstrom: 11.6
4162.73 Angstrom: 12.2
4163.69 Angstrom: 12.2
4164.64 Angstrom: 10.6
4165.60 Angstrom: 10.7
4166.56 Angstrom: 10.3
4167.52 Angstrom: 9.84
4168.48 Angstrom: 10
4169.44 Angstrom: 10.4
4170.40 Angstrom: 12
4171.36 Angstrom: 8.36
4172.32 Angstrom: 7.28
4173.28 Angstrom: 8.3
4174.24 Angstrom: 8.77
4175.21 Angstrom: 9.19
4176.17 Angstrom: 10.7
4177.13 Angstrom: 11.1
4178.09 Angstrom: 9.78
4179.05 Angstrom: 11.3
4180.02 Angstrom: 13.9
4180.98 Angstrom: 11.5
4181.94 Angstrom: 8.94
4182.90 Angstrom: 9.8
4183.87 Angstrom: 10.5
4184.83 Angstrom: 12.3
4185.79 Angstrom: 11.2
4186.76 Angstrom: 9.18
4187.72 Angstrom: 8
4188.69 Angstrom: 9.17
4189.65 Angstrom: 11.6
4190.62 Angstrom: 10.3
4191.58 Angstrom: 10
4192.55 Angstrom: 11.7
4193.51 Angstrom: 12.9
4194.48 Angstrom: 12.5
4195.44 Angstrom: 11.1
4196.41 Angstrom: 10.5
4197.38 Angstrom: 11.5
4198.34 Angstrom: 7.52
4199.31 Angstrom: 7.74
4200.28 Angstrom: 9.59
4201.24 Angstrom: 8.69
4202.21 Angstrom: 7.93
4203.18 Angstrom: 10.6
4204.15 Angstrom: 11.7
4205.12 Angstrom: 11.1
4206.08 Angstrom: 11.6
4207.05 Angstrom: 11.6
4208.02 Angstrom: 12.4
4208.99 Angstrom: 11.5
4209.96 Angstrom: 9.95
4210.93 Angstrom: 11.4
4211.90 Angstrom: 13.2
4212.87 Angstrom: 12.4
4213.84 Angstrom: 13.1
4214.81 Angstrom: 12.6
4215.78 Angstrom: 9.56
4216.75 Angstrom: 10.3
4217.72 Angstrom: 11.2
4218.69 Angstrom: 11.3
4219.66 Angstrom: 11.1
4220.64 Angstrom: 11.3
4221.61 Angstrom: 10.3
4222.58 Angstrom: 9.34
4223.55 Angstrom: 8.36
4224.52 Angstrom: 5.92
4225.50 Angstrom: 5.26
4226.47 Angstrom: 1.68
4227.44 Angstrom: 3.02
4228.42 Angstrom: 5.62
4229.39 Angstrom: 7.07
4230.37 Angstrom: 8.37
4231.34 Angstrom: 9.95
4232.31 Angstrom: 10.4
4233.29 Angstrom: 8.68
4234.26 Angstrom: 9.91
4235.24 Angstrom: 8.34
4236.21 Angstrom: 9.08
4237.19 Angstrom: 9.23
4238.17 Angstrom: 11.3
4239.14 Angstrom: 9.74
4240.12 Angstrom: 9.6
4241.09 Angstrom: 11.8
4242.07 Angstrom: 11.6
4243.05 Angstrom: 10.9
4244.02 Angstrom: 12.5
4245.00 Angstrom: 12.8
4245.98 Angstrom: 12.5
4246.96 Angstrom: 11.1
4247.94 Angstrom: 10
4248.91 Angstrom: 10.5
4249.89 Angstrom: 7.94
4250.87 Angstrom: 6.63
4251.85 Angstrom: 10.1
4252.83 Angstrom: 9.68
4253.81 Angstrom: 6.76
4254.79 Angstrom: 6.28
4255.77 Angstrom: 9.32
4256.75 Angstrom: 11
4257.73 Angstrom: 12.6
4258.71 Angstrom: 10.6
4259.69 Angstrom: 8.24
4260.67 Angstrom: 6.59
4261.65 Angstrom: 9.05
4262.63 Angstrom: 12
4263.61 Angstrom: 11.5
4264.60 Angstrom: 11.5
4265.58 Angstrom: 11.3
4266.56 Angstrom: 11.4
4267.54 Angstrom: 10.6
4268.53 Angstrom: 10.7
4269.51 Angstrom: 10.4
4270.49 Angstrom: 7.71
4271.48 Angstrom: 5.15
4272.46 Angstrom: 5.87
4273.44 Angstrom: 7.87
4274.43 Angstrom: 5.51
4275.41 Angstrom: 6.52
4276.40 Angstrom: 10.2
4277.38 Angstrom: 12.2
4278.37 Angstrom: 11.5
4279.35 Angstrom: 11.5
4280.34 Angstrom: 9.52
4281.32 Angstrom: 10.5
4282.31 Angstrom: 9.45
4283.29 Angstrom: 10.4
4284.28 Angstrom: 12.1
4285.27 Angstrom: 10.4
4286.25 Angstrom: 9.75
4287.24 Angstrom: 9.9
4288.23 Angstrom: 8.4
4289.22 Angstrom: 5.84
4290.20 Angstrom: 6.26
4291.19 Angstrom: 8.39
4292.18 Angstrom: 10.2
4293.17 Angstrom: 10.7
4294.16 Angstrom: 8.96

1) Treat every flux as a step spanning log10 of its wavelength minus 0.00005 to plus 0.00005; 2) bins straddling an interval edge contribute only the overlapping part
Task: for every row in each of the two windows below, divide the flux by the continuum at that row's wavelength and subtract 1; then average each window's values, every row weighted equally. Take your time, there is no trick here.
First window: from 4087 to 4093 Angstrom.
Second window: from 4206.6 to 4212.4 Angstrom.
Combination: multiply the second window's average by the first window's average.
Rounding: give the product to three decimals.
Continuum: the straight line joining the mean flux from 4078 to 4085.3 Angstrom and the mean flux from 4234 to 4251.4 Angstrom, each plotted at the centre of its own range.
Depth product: 0.032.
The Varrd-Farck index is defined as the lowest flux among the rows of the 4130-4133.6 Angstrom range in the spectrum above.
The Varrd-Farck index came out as 5.94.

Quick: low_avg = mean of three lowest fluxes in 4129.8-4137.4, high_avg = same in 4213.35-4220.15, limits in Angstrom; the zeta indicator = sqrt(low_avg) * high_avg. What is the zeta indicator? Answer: 27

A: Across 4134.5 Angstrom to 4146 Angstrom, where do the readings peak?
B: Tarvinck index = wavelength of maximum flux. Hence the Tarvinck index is 4139.79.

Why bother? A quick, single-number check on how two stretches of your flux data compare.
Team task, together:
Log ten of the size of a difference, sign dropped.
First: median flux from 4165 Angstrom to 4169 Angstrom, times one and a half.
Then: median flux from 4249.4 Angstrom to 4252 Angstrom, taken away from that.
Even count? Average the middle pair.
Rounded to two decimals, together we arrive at 0.86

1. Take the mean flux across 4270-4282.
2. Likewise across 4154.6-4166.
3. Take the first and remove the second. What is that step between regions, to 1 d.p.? -2.7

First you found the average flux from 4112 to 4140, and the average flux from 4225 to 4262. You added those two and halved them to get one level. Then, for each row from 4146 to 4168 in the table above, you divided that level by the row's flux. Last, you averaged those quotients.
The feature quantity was 0.92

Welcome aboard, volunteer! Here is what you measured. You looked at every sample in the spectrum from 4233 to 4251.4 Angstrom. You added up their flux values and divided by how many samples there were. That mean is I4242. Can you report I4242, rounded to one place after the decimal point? 10.2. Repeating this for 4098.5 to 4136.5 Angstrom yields 10.2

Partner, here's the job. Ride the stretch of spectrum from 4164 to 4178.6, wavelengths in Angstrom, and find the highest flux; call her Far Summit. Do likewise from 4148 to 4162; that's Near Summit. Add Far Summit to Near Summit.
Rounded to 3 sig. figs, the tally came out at 24.7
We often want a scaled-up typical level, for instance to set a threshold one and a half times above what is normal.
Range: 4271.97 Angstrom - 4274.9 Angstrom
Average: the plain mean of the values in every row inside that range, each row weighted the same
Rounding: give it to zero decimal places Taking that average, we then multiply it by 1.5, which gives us 10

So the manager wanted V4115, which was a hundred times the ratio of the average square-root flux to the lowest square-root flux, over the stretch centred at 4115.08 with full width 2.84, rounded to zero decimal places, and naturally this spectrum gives 103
